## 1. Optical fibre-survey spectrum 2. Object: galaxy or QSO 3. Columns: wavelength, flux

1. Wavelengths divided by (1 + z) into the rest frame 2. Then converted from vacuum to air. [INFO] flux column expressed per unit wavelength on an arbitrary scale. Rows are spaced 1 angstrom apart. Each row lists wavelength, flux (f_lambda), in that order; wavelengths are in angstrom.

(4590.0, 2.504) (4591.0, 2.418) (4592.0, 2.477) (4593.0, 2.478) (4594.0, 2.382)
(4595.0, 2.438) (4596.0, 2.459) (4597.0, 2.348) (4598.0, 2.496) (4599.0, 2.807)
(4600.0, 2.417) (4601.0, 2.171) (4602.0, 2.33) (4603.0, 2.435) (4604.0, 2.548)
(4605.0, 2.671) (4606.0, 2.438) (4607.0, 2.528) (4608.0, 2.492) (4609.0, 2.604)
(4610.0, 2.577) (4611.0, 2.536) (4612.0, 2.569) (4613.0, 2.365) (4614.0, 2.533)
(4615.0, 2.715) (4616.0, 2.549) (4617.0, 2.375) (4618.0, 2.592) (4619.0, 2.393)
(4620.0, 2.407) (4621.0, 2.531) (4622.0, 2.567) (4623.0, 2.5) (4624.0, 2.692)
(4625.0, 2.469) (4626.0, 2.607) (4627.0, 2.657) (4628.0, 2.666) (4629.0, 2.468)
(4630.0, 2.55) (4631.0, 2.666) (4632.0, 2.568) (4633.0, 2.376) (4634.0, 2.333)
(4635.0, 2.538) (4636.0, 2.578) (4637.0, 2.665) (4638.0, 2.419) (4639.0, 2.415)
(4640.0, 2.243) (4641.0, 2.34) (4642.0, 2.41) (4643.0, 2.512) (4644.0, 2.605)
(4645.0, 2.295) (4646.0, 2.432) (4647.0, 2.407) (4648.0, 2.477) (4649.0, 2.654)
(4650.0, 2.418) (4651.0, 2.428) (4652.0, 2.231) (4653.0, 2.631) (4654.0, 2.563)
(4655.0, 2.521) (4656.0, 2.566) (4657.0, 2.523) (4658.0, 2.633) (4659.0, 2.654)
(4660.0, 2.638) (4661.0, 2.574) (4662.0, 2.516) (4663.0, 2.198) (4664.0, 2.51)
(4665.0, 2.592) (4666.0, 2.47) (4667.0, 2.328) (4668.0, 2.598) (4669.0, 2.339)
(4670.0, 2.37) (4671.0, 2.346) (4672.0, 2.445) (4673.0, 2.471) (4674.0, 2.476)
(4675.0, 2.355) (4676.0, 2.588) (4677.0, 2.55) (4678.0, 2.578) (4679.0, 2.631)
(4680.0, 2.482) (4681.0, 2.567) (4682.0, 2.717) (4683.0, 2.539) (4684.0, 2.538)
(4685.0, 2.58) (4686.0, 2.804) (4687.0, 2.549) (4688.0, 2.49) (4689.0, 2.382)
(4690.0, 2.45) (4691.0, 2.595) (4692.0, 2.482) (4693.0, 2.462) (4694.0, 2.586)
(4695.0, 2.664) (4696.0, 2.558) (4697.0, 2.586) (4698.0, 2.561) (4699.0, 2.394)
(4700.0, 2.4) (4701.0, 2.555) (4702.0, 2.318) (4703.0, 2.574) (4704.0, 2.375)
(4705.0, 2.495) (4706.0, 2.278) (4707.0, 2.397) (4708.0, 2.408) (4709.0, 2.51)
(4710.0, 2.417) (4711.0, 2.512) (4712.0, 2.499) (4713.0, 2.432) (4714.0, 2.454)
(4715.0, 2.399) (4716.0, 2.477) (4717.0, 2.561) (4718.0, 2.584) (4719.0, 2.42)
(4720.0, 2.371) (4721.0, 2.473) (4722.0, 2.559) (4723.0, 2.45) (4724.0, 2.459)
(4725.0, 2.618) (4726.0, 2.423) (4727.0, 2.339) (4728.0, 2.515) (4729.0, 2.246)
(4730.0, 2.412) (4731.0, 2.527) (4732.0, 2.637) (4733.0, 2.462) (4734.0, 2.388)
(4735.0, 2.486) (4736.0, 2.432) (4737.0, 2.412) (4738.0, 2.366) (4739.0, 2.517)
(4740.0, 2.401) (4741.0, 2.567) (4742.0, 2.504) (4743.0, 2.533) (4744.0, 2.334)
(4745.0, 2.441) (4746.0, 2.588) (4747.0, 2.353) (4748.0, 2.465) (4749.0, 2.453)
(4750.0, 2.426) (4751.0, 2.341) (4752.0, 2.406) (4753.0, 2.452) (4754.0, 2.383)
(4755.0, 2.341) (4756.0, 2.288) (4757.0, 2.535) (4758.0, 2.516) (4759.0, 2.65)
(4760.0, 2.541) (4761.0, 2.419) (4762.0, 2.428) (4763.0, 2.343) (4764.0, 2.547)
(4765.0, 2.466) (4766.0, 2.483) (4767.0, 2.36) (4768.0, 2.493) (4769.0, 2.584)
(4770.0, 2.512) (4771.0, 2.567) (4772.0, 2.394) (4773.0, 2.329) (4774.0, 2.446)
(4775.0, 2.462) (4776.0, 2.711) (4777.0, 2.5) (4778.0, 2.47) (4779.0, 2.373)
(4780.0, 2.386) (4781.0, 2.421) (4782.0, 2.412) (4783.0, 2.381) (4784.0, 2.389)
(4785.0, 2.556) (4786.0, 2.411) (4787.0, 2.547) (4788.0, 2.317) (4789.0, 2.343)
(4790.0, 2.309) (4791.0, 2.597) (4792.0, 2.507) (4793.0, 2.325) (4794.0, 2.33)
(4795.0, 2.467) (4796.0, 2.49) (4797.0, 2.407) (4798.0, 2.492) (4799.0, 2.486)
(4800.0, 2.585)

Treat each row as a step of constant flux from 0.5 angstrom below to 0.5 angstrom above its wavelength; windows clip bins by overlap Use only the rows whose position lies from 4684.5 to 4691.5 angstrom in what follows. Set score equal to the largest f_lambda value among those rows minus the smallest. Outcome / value 0.42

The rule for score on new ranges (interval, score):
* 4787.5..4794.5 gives 0.29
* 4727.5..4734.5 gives 0.39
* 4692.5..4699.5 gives 0.27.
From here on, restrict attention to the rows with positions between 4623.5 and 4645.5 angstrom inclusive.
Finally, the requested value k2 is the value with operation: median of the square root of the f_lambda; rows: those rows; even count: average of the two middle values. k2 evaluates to 1.589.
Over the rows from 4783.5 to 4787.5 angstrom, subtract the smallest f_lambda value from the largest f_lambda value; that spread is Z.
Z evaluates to 0.17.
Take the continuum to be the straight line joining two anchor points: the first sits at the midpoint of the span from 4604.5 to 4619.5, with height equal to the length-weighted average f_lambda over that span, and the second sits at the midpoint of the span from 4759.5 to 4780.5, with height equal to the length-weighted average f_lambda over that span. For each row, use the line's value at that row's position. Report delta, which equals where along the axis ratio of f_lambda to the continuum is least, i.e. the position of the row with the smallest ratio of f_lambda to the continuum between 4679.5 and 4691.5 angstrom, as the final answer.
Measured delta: 4689.0 angstrom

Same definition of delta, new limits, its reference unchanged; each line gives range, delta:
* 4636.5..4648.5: 4640.0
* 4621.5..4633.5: 4633.0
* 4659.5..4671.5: 4663.0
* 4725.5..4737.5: 4729.0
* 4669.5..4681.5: 4671.0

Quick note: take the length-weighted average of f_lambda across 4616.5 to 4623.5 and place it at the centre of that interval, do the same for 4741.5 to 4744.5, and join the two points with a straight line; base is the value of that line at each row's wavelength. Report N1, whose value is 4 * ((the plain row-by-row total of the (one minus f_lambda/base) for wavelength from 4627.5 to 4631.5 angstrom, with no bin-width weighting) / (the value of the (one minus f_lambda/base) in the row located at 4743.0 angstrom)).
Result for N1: 23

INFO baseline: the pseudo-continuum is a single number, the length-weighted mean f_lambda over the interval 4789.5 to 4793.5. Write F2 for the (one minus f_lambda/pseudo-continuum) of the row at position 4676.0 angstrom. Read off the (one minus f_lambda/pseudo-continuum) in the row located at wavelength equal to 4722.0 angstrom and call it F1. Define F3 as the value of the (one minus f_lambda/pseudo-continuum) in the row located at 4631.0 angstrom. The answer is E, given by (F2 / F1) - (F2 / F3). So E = 0.6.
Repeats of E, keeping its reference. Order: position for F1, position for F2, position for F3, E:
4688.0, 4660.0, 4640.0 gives 4.7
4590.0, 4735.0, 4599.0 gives 0.6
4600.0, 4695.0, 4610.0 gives -14.7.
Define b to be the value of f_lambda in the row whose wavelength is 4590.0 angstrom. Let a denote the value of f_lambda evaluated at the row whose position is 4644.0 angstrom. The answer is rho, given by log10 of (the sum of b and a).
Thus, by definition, 0.708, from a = 2.605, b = 2.504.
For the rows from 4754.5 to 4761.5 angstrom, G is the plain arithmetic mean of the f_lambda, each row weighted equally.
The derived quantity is 2.47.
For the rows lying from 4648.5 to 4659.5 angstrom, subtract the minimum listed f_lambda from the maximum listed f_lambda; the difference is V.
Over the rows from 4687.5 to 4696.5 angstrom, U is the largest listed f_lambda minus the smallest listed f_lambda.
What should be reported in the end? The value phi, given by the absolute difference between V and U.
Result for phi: 0.141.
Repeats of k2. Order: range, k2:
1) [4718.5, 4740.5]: 1.562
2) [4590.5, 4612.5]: 1.574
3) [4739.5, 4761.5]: 1.564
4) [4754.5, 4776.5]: 1.573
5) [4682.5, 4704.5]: 1.595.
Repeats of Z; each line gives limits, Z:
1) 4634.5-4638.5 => 0.25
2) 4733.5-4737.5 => 0.10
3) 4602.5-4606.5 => 0.24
